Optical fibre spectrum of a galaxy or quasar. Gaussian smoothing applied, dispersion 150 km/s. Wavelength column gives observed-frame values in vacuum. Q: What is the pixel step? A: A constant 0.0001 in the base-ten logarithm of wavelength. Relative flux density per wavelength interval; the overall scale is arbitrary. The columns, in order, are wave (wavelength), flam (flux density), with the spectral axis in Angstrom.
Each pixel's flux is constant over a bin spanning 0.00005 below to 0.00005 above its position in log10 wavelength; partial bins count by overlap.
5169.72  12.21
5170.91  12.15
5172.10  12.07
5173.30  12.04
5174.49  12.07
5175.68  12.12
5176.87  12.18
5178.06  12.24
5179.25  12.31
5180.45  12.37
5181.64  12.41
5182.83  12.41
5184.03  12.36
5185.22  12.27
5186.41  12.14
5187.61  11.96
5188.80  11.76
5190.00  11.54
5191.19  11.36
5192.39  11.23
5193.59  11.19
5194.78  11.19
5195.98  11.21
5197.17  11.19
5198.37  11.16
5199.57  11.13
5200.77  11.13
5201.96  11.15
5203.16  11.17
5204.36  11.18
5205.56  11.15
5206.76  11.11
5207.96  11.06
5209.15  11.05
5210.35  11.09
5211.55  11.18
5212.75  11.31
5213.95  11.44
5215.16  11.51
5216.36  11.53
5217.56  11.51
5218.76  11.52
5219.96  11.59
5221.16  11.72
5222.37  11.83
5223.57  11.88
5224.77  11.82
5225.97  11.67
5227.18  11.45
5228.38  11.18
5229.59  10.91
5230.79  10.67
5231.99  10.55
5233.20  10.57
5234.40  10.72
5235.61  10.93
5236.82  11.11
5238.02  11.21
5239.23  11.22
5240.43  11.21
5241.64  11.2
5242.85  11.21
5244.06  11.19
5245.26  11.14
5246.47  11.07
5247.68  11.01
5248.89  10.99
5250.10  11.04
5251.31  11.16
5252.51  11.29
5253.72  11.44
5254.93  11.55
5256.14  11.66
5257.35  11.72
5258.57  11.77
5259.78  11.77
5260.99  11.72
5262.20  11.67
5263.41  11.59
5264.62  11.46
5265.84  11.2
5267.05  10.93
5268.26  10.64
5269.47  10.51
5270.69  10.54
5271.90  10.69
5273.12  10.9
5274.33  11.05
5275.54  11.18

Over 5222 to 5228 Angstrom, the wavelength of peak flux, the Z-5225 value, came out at 5223.57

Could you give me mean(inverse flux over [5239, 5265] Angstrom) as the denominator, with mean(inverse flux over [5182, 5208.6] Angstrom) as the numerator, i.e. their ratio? 0.99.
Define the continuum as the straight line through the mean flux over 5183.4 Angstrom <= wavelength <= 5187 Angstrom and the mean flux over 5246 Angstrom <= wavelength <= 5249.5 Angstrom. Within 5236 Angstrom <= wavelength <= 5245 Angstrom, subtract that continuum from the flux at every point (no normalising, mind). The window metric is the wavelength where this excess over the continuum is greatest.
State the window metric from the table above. 5244.06 Angstrom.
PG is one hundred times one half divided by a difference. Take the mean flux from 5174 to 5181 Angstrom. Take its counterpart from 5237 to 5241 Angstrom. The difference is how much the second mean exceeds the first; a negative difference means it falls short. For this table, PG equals -50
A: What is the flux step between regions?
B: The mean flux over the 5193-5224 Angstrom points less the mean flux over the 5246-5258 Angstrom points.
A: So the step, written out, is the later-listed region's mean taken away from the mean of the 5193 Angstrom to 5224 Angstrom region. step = 0.0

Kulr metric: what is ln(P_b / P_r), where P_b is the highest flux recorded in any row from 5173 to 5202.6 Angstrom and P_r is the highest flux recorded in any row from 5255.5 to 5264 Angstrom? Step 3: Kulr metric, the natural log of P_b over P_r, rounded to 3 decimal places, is 0.053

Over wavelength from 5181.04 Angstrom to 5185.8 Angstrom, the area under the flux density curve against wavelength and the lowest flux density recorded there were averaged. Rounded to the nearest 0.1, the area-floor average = 35.6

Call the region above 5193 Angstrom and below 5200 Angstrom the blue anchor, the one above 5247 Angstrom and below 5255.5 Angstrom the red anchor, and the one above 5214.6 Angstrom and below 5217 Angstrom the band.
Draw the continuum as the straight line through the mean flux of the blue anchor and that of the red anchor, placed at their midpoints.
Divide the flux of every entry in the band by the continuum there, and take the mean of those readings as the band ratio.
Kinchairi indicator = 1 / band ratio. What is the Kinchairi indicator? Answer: 0.971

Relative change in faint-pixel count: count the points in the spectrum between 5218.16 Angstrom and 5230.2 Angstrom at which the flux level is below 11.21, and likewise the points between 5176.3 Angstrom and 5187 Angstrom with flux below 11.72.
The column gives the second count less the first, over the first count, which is -1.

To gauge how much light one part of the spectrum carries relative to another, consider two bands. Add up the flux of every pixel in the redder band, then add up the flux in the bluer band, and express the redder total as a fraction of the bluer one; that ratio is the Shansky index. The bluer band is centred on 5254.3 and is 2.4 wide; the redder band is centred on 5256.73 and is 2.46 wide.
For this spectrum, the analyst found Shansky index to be 1.02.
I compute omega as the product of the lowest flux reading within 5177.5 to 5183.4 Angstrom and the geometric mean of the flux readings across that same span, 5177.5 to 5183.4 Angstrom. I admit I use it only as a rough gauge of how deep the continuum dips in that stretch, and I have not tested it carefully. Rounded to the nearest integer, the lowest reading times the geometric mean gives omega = 151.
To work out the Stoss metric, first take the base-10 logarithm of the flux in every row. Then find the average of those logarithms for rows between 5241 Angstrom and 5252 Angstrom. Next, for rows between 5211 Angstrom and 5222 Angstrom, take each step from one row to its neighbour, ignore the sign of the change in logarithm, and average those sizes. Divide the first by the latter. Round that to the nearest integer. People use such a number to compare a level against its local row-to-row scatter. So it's 380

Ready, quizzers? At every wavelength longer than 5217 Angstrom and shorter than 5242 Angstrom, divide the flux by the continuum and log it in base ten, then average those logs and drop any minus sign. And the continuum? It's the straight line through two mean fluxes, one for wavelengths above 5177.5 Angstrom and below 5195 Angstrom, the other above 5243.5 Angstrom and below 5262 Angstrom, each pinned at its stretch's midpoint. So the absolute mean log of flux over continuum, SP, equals 0.012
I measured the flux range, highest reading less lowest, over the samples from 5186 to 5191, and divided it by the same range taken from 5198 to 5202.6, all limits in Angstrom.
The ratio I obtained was 20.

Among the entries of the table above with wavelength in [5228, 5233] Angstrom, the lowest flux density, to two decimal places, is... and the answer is 10.55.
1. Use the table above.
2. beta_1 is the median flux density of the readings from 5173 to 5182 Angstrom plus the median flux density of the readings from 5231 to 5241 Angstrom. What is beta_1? 23.2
